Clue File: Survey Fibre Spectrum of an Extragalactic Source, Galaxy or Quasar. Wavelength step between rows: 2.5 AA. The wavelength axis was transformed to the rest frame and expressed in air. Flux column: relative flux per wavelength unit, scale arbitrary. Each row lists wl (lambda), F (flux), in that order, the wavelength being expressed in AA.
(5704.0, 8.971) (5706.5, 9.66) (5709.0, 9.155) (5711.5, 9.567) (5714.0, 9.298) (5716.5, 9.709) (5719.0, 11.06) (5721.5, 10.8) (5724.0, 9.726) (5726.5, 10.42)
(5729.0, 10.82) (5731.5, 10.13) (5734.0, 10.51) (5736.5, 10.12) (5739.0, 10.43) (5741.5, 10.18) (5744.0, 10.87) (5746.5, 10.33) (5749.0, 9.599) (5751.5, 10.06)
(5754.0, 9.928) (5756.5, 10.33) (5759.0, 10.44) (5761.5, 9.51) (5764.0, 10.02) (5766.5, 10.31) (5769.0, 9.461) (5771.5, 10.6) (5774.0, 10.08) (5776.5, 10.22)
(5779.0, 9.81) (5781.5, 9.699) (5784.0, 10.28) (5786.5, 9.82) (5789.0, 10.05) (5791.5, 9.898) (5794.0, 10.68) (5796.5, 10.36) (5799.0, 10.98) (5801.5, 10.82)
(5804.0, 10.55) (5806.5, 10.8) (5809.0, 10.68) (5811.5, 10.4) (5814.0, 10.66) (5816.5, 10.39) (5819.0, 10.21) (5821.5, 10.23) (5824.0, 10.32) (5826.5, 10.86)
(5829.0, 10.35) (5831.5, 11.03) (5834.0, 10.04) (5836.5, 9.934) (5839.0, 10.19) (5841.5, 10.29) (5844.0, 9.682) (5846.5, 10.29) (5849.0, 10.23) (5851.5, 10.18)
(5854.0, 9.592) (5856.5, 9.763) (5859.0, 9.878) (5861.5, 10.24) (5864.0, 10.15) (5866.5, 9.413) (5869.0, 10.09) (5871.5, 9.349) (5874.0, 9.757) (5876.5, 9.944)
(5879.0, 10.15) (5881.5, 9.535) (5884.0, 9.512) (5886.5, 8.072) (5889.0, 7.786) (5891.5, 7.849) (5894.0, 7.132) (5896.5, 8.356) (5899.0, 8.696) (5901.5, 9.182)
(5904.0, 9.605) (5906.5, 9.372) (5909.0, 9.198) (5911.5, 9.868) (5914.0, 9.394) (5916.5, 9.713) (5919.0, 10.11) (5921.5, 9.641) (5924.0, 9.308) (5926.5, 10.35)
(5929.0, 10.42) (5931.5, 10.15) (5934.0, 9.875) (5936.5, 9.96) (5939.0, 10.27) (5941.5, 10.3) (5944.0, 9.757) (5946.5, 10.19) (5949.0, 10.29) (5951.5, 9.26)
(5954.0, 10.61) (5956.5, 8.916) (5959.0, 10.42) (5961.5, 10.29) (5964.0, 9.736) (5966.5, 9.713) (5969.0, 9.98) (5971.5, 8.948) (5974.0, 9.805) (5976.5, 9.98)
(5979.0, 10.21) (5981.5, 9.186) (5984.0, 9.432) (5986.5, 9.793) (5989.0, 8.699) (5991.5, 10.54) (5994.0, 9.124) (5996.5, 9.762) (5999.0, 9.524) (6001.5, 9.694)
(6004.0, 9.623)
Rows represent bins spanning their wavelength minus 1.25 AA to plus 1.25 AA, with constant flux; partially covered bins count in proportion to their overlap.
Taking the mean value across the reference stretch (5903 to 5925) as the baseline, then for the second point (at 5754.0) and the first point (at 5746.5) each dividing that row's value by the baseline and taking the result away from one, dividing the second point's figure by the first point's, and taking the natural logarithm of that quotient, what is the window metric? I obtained -0.8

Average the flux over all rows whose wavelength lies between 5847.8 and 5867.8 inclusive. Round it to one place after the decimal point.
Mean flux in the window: 9.9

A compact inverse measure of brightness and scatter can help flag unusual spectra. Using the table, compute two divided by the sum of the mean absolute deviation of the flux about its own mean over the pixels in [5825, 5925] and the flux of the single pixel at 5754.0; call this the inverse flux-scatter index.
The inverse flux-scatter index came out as 0.190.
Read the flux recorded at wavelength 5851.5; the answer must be 10.18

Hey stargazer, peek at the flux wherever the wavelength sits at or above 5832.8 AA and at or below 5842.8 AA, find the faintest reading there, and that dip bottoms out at 9.934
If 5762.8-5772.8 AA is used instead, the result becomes 9.461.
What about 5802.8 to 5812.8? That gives 10.4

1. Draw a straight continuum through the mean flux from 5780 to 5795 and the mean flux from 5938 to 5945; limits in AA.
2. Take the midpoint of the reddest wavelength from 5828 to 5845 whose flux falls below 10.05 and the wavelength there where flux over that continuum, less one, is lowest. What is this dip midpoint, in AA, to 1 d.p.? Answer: 5844.0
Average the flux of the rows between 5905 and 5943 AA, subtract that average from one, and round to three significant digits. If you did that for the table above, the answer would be -8.86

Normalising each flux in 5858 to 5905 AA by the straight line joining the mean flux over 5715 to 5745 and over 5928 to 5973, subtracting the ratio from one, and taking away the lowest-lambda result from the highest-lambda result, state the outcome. 0.018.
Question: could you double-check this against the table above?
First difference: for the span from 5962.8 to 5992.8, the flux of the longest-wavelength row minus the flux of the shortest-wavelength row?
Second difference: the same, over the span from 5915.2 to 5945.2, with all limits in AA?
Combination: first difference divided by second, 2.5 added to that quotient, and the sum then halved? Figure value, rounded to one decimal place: 10.4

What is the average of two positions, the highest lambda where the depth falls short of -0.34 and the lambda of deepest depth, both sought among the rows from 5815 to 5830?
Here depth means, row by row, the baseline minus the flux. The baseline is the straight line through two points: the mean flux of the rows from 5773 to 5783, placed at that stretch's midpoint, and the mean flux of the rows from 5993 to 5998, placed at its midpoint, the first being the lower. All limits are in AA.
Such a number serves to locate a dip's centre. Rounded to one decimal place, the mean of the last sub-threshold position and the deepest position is 5824.0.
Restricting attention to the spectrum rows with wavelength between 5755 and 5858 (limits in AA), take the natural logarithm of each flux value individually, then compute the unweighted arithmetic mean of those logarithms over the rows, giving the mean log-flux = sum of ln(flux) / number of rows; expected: 2.326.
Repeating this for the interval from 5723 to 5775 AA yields 2.320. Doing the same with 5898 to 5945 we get 2.276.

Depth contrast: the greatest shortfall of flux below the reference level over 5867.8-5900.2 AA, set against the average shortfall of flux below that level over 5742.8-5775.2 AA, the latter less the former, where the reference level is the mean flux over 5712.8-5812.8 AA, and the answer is -3.0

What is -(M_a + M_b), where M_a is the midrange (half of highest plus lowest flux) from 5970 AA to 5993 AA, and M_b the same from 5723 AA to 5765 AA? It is -19.8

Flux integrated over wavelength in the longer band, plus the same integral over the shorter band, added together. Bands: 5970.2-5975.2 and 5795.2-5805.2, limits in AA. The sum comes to 154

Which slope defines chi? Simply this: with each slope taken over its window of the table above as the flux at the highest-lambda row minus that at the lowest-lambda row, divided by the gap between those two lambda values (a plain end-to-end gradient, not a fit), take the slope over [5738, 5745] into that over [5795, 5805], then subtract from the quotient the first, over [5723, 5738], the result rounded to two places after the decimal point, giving 0.26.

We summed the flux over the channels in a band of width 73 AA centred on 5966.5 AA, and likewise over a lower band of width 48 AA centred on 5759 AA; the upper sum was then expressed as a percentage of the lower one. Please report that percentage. 148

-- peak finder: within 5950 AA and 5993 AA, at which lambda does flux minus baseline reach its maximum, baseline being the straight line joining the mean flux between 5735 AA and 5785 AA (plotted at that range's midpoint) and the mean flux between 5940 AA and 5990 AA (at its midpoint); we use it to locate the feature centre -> 5954.0 AA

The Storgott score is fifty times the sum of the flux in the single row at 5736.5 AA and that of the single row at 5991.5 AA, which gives 1033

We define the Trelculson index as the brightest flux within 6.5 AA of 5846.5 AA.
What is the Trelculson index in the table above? 10.29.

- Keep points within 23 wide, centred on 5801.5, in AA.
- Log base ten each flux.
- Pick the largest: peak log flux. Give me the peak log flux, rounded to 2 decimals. 1.04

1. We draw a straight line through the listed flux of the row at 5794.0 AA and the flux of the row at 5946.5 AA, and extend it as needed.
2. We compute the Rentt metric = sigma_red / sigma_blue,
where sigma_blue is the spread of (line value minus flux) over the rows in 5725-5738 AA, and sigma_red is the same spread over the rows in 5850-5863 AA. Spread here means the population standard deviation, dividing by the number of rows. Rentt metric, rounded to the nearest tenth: 1.0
